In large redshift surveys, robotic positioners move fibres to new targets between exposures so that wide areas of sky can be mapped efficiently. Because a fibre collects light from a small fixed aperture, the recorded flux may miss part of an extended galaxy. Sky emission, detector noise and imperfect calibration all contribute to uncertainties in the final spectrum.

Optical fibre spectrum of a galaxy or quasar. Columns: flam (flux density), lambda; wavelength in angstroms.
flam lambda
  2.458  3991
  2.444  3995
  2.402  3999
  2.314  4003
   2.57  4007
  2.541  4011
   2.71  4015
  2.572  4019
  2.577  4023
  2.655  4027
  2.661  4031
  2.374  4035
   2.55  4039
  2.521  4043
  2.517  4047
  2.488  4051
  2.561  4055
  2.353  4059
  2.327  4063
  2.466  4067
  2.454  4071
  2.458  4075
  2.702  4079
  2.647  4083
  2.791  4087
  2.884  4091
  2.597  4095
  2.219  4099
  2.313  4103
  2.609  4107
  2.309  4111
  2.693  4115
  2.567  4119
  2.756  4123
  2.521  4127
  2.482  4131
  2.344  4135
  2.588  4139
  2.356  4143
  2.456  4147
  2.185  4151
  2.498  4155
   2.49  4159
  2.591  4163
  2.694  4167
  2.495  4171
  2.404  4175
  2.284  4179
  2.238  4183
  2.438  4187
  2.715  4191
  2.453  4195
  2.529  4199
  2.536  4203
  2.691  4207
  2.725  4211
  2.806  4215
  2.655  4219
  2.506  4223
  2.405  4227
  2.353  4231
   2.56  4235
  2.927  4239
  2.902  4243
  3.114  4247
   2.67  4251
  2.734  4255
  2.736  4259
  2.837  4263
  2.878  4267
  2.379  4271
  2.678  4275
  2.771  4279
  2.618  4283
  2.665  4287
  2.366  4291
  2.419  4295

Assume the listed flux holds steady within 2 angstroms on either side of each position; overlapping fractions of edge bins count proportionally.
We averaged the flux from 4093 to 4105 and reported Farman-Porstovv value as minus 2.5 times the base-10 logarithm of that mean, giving -0.94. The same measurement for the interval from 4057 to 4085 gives -0.99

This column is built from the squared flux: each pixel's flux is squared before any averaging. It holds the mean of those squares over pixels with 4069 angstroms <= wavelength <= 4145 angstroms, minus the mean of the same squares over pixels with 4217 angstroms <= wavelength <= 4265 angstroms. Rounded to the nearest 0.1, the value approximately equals -0.8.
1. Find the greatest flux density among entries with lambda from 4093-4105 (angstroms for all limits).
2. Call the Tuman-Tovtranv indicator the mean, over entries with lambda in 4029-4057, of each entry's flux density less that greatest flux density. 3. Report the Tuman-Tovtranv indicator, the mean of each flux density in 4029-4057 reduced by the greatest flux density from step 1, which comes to -0.072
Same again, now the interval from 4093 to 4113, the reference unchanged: -0.188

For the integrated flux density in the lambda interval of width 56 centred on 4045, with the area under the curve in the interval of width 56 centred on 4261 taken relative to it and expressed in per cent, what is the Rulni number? 110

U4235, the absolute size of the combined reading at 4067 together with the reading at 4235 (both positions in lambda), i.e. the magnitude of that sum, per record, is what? 5.03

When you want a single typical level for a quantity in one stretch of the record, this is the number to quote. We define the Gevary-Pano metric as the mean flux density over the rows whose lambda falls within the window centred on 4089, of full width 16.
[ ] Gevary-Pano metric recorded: 2.73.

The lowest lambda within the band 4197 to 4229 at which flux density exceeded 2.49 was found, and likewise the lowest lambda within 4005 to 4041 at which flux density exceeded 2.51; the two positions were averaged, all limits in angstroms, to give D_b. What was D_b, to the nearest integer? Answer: 4103 angstroms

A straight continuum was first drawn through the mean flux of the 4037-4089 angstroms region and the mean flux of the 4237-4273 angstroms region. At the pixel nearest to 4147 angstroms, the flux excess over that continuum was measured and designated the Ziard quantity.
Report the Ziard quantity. -0.19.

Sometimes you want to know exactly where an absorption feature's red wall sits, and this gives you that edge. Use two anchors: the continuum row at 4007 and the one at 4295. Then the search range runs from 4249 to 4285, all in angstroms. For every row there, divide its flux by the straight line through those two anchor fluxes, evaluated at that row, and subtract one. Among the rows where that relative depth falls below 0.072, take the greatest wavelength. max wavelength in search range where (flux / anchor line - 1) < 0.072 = 4271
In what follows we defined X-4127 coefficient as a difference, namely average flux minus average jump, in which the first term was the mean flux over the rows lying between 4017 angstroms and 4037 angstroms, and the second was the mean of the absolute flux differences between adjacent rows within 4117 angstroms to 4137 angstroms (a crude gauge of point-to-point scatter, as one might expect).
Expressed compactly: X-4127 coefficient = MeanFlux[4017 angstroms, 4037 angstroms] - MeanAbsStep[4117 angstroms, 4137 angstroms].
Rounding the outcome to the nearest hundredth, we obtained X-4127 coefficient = 2.42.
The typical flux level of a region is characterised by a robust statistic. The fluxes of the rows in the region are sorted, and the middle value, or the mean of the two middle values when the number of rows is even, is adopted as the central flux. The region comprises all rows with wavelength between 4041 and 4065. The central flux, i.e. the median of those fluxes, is 2.50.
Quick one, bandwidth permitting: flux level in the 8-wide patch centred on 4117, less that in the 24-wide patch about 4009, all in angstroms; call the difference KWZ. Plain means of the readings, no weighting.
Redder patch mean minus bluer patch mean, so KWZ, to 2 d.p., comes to 0.11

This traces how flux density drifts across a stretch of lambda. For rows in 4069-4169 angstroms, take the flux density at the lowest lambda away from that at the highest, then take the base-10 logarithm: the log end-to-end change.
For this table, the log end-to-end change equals -0.62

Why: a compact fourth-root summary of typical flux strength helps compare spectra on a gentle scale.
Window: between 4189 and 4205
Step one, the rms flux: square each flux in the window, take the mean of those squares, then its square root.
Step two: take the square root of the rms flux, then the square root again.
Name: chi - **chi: 1.26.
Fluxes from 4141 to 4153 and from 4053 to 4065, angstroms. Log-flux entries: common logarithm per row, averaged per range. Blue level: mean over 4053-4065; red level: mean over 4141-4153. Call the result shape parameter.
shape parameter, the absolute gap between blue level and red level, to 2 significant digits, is 0.015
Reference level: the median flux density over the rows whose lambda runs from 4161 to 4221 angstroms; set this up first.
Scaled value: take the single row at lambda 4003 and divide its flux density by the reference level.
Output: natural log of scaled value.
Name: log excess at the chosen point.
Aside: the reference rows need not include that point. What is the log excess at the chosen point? -0.09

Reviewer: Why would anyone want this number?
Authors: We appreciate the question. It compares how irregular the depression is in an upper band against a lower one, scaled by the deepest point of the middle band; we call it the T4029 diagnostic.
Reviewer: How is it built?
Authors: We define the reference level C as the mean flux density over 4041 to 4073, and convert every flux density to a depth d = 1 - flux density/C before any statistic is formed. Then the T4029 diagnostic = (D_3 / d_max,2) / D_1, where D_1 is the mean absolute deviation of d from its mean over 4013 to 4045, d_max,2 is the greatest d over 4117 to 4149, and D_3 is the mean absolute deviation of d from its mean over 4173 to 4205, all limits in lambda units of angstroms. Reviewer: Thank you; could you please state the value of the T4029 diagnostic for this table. 31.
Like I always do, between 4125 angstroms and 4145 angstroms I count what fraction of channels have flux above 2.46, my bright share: 0.60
